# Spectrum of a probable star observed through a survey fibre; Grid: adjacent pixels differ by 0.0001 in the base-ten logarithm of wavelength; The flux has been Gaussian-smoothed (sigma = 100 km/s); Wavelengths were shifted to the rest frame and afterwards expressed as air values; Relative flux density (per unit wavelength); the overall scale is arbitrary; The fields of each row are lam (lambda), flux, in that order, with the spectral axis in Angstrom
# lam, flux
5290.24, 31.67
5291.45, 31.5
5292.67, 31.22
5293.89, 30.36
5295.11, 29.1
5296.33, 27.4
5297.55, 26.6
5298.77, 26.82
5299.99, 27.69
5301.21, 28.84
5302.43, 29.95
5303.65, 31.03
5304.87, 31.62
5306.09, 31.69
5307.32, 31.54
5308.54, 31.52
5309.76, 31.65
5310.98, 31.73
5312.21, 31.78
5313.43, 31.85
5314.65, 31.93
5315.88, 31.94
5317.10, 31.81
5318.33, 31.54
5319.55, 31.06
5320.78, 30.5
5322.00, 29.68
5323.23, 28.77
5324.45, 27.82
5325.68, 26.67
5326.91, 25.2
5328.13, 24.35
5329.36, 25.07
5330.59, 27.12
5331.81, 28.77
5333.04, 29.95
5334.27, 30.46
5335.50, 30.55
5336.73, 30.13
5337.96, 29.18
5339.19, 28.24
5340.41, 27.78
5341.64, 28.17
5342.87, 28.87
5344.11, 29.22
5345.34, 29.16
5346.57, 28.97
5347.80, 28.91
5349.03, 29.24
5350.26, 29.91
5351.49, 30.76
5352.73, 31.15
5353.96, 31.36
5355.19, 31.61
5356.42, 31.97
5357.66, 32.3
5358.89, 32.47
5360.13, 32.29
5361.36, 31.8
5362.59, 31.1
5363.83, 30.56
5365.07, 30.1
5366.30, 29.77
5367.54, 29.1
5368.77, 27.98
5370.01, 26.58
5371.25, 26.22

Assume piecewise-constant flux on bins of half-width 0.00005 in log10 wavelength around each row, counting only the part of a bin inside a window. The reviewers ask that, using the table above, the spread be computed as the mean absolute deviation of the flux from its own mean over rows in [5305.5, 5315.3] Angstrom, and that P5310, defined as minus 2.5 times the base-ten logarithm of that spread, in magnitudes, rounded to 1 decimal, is 2.4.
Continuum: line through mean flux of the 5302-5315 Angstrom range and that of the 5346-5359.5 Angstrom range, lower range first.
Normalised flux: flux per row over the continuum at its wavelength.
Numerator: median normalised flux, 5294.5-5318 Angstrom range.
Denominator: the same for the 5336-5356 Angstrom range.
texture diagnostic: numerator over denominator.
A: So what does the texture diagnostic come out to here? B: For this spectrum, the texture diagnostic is 1.06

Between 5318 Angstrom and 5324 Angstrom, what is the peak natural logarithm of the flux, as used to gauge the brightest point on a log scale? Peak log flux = 3.45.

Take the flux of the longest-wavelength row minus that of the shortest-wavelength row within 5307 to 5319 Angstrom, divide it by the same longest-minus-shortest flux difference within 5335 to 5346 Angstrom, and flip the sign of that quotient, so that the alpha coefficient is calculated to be 0.0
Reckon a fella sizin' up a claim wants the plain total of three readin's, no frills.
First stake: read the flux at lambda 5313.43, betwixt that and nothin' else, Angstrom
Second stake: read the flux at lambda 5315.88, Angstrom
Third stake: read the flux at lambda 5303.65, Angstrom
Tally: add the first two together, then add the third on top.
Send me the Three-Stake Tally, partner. 95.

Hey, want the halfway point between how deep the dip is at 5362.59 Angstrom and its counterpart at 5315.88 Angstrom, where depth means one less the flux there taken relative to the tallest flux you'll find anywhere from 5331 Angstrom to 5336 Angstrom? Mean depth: -0.03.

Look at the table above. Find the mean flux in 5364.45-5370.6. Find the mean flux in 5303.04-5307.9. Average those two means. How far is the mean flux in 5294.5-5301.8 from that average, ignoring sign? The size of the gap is 2.3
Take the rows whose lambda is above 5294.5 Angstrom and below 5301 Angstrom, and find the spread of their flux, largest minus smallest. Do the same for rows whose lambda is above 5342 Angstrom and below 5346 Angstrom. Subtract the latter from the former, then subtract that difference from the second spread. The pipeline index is -2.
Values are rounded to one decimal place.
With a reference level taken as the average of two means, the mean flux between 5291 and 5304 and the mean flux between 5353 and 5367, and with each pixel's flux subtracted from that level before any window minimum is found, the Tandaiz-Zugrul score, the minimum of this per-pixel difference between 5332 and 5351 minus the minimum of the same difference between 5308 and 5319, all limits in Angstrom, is 1.4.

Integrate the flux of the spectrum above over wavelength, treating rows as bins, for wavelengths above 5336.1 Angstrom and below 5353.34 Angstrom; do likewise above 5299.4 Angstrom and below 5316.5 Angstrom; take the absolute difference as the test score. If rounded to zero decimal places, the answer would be 27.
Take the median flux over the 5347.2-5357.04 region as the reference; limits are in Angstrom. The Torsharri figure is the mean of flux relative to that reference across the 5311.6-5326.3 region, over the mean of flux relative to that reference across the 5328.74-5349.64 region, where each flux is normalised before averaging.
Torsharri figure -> 1.06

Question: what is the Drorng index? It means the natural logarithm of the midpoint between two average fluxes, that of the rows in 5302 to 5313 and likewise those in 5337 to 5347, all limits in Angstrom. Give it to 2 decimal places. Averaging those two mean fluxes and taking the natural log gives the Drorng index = 3.40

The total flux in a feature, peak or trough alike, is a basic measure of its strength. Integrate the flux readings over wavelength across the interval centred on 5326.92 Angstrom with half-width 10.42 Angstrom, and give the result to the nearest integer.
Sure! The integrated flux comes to 600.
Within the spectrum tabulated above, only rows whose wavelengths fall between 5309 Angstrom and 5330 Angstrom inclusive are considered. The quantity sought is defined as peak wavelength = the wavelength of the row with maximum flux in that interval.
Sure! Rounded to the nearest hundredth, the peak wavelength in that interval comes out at 5315.88 Angstrom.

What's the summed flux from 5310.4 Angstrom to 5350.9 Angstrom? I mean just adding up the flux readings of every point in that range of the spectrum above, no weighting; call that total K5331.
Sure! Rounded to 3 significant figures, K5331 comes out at 966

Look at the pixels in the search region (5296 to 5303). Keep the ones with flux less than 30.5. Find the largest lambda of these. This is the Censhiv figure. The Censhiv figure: 5302.43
